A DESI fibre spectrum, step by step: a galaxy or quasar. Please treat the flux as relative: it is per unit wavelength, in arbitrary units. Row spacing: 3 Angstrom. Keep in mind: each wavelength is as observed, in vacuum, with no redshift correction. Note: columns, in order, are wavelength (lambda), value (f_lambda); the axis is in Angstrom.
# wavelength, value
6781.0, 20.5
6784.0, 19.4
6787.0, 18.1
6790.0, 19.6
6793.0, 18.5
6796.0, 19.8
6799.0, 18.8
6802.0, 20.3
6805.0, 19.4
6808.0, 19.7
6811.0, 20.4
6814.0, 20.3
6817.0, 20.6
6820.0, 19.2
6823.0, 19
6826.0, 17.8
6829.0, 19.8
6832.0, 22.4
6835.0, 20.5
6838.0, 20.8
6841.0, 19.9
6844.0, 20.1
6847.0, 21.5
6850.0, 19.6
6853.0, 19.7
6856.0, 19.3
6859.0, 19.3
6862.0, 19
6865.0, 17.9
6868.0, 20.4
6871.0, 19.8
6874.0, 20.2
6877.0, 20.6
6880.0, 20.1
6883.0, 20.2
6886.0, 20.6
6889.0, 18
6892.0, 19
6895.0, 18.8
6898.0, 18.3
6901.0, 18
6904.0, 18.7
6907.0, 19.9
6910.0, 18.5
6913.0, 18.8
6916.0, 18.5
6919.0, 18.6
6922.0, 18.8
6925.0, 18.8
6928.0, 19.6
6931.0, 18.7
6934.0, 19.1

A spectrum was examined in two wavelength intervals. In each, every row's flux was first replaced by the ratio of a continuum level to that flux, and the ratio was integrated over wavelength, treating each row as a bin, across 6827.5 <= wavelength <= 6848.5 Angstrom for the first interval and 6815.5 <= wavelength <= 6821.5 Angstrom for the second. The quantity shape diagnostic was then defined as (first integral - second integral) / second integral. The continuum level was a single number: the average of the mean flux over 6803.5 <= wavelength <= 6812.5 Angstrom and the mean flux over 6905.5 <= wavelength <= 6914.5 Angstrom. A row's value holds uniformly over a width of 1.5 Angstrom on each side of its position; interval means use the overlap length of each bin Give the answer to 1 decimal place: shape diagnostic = 2.4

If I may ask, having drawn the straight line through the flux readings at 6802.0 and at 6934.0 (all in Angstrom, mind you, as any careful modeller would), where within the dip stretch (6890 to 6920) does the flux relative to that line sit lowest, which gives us 6901.0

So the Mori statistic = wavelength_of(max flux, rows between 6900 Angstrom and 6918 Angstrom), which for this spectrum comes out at 6907.0 Angstrom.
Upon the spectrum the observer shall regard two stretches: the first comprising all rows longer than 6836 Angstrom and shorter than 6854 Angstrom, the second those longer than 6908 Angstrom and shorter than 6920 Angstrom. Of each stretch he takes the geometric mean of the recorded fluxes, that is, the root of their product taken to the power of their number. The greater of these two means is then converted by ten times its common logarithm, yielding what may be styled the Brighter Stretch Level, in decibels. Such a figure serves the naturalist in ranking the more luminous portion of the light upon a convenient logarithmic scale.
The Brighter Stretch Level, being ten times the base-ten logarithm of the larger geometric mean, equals 13.1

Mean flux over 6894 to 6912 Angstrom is 18.7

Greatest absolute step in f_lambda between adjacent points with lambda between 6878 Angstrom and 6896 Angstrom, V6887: 2.6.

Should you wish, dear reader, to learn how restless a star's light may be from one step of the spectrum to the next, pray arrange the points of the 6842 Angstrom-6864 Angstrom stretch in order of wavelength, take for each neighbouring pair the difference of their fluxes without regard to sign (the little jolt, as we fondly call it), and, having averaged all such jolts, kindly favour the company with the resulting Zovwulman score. 0.68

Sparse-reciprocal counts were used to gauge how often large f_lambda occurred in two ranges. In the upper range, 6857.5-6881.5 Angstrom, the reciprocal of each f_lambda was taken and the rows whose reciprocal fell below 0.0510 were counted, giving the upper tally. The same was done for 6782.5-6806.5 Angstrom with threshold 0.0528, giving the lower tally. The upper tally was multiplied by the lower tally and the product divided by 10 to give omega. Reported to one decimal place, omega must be 2.5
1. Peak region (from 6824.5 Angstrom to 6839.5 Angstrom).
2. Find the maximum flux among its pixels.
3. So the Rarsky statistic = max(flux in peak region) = 22.4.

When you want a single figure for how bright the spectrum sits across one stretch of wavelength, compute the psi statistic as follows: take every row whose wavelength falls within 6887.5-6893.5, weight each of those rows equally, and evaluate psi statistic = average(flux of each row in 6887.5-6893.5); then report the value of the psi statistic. 18.5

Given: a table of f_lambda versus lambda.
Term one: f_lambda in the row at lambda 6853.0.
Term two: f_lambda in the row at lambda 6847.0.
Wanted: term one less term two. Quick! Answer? -1.8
